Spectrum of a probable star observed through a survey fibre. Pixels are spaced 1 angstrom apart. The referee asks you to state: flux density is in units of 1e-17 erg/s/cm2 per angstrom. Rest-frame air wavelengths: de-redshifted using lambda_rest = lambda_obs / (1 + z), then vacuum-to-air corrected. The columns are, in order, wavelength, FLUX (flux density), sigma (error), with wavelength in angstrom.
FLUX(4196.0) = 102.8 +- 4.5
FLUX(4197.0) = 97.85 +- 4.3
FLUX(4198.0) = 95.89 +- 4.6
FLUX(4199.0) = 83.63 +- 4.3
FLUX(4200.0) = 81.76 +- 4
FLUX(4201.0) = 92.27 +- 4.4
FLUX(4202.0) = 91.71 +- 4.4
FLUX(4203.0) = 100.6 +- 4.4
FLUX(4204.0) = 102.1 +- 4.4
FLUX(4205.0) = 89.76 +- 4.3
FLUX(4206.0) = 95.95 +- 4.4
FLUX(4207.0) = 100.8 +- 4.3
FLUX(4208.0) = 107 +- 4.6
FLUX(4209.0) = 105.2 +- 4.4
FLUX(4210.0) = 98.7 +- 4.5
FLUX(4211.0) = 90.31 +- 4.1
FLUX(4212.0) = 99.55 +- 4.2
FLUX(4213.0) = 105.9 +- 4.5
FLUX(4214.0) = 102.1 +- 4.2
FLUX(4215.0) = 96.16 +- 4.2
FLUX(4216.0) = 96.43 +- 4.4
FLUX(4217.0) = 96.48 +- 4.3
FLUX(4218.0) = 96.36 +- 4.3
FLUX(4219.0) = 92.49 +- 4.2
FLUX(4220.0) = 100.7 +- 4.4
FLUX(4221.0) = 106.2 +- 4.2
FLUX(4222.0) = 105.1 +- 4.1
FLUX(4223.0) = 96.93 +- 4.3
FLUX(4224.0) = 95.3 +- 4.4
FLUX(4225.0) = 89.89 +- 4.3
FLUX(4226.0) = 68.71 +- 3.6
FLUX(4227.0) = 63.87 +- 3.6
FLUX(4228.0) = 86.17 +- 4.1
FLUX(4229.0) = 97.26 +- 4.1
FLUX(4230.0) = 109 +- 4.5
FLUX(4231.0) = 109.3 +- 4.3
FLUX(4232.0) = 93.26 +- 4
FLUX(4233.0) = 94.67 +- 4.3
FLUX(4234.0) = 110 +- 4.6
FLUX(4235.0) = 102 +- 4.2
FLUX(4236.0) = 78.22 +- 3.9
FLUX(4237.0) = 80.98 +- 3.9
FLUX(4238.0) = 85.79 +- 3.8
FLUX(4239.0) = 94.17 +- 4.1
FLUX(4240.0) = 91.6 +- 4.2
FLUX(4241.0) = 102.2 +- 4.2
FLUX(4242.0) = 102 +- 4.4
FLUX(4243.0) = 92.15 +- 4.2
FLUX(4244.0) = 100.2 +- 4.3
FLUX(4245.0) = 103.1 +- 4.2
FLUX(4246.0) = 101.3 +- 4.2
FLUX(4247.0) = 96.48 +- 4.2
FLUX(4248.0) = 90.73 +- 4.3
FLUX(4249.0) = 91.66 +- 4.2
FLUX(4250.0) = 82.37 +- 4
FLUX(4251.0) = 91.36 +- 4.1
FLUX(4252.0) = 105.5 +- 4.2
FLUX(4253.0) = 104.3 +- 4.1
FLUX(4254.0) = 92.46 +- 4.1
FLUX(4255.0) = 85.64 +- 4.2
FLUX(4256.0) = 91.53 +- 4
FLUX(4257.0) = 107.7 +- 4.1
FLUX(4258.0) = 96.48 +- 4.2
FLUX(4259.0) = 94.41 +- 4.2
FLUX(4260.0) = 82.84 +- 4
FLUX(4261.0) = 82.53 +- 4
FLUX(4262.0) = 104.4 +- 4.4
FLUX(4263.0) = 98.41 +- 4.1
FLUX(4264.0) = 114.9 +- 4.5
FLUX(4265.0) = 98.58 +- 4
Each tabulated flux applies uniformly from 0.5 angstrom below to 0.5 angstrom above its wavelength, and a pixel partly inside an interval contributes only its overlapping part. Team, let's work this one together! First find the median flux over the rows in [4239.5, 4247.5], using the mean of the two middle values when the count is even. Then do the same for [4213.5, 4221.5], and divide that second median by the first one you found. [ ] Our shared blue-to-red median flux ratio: 0.96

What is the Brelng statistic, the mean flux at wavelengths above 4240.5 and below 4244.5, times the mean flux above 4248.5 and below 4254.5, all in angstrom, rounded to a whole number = 9379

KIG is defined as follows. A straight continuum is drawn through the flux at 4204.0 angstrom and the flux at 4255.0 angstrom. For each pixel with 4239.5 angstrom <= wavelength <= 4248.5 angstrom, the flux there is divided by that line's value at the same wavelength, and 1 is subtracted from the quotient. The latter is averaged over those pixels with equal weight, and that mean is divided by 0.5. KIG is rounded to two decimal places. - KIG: 0.19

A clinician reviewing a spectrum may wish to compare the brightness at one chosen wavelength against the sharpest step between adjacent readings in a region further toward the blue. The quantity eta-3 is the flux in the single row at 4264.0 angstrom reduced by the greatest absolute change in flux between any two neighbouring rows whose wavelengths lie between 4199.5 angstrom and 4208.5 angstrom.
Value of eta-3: 103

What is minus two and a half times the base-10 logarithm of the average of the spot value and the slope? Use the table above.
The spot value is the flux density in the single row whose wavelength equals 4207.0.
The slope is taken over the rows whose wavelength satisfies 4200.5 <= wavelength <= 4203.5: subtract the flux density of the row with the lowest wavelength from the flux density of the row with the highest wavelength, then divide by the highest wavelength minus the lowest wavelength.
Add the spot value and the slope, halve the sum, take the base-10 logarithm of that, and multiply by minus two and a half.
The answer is -4.30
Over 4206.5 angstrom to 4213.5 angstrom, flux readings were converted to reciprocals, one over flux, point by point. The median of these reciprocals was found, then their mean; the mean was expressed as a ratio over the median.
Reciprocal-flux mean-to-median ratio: 1.00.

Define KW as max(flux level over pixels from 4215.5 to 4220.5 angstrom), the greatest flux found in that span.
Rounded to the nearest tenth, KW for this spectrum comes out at 100.7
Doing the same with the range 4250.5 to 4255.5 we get 105.5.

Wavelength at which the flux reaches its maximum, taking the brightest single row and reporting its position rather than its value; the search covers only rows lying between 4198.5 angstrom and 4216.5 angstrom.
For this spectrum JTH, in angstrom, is 4208.0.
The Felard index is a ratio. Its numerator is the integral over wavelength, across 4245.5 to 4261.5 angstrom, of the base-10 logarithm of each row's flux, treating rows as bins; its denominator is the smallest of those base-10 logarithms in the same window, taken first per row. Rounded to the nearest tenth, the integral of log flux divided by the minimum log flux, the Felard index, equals 16.5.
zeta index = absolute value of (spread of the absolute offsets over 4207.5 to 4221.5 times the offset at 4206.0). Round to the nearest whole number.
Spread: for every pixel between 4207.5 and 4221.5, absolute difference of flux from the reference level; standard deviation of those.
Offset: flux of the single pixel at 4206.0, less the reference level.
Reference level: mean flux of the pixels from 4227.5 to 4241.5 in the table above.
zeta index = 2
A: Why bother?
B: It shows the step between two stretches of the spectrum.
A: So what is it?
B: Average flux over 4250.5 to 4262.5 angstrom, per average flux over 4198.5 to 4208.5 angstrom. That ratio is 1.00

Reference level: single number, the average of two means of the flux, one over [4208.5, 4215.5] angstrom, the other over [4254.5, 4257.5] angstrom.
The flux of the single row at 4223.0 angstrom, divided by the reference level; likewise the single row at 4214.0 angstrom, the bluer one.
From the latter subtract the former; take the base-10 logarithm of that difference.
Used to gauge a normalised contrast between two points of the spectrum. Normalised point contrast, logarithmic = -1.3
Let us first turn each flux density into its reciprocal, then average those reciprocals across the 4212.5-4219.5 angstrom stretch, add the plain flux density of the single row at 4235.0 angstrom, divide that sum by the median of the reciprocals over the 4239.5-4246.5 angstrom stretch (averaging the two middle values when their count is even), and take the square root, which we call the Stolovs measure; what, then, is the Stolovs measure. 102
